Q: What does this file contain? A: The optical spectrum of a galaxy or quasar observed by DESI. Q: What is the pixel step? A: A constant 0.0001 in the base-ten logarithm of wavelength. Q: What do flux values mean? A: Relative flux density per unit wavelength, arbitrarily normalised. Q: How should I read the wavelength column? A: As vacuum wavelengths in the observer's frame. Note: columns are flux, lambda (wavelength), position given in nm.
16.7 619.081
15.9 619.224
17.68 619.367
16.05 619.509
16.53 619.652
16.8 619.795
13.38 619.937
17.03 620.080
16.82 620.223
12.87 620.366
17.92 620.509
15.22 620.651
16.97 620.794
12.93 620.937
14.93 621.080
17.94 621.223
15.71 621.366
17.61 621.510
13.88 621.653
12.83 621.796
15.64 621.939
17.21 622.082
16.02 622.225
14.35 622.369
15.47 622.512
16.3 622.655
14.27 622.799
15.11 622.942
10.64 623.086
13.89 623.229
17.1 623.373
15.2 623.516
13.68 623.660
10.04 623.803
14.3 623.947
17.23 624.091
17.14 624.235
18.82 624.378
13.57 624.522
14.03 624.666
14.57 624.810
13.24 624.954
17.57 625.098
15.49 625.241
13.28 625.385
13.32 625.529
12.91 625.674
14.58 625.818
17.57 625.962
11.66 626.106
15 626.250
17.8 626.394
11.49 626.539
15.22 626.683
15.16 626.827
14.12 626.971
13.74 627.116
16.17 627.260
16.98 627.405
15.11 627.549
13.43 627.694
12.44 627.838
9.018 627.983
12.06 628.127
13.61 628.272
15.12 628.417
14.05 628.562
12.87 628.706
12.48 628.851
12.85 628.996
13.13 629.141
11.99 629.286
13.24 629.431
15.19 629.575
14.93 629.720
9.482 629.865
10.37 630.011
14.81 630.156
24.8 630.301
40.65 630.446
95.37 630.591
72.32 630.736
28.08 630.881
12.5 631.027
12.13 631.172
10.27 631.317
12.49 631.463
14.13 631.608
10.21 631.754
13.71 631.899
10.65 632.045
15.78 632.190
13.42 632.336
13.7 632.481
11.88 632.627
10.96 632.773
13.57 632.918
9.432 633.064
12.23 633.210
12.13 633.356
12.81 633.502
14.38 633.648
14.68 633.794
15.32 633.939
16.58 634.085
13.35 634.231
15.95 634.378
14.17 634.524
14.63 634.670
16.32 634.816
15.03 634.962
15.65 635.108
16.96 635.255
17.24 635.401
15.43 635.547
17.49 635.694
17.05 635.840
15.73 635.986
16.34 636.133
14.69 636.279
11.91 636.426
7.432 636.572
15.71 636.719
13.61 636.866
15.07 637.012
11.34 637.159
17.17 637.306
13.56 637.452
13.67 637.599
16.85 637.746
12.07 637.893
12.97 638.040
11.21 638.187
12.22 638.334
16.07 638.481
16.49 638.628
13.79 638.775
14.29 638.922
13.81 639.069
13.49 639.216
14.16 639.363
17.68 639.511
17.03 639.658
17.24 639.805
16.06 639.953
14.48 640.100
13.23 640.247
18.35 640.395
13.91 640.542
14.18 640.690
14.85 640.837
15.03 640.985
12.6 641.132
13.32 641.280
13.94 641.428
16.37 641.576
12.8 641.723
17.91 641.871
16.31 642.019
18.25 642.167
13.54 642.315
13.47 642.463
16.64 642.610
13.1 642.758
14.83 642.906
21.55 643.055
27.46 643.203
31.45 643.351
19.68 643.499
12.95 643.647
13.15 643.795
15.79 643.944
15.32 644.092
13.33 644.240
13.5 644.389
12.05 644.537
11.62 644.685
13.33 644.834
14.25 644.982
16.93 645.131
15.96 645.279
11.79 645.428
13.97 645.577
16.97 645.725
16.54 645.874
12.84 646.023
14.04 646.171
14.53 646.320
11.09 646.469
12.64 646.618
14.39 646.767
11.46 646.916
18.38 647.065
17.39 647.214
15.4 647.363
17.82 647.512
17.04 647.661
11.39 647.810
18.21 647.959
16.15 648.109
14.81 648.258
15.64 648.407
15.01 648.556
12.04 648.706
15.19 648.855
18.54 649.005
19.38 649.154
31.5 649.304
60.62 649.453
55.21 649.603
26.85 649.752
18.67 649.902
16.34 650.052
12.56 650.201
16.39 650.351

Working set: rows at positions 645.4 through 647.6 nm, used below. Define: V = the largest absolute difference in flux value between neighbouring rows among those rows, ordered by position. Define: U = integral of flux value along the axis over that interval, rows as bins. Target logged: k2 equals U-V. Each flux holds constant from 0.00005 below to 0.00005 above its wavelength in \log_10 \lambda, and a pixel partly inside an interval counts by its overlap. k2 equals 25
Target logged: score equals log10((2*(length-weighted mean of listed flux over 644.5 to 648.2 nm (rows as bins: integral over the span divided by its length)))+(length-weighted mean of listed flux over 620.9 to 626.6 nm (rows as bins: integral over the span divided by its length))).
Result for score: 1.65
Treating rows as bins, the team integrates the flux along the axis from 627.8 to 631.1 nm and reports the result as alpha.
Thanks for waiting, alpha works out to 70.8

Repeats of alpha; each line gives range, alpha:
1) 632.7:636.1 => 49.9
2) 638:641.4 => 49.8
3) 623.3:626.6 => 48.7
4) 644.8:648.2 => 50.7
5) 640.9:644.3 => 56.0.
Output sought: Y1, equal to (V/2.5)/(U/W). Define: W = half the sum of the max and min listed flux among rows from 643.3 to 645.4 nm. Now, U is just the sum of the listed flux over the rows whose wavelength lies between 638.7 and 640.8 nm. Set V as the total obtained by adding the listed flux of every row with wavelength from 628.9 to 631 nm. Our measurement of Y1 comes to 15.3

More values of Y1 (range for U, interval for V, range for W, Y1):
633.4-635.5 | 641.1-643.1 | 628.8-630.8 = 21.1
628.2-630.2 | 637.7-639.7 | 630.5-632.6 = 23.2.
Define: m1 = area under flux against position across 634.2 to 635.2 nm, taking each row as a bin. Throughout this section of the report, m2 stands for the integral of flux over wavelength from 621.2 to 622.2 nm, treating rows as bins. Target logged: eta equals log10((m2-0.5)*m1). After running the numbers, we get 2.36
